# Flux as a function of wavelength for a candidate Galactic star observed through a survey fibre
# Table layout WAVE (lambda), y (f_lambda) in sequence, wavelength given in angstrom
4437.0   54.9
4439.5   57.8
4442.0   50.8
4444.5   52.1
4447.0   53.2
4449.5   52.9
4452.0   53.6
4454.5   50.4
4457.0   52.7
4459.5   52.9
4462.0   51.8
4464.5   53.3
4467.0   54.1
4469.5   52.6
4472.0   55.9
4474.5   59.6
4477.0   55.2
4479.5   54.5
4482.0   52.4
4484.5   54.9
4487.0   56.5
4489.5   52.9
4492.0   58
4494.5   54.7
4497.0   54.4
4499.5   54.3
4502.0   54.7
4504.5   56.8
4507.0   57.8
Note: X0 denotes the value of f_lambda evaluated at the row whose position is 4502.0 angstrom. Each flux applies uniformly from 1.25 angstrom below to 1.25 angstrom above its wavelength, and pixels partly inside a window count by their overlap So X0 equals 54.7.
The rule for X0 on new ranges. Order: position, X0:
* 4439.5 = 57.8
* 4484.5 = 54.9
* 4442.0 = 50.8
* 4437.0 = 54.9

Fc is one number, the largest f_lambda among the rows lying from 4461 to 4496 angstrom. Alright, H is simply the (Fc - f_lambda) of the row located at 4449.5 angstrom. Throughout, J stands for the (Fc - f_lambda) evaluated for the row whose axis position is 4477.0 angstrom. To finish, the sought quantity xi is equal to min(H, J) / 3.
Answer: 1.47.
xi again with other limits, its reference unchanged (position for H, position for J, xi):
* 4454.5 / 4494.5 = 1.63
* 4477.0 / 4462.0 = 1.47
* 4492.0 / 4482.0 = 0.53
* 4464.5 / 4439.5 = 0.60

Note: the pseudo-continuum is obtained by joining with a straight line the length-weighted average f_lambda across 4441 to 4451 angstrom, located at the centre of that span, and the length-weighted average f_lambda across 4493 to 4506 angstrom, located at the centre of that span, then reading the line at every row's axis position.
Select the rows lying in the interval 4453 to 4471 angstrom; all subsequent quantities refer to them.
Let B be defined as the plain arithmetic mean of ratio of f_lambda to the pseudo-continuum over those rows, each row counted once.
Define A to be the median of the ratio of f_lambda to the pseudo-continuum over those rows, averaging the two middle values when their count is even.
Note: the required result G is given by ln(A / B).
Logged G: 0.0079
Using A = 1.00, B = 0.99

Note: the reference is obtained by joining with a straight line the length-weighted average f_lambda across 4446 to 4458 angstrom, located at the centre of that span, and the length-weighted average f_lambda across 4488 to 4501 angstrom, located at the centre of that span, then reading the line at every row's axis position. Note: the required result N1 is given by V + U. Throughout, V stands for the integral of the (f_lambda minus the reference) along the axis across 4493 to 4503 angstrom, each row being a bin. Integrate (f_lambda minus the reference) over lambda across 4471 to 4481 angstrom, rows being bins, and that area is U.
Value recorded 19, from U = 23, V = -5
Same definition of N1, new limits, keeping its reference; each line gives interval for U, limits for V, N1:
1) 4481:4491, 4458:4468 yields -3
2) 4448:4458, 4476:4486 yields 0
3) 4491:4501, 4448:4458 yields 1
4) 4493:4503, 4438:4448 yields 10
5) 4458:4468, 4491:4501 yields 1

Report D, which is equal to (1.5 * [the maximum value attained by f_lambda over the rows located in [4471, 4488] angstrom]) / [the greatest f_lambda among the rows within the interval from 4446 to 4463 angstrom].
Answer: 1.67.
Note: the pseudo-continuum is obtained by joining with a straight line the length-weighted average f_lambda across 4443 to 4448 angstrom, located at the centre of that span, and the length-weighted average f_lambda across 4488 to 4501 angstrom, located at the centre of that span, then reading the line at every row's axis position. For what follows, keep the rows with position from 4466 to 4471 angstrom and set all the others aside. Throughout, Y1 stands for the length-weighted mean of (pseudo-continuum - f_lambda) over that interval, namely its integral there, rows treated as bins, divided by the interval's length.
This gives 0.2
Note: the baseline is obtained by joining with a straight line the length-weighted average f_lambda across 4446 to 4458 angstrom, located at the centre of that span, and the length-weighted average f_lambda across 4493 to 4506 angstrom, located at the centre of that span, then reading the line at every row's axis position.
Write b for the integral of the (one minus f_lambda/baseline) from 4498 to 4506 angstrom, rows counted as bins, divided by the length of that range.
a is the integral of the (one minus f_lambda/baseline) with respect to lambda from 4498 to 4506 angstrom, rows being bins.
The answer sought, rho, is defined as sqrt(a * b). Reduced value 0.00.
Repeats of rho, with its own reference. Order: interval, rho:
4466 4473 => 0.03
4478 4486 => 0.01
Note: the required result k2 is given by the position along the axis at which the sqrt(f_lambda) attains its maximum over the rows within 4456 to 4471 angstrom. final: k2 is 4467.0 angstrom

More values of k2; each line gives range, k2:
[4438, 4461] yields 4439.5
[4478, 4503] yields 4492.0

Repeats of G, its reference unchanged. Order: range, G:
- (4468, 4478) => -0.0061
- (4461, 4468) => 0.0044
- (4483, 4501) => -0.0097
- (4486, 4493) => 0.0149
